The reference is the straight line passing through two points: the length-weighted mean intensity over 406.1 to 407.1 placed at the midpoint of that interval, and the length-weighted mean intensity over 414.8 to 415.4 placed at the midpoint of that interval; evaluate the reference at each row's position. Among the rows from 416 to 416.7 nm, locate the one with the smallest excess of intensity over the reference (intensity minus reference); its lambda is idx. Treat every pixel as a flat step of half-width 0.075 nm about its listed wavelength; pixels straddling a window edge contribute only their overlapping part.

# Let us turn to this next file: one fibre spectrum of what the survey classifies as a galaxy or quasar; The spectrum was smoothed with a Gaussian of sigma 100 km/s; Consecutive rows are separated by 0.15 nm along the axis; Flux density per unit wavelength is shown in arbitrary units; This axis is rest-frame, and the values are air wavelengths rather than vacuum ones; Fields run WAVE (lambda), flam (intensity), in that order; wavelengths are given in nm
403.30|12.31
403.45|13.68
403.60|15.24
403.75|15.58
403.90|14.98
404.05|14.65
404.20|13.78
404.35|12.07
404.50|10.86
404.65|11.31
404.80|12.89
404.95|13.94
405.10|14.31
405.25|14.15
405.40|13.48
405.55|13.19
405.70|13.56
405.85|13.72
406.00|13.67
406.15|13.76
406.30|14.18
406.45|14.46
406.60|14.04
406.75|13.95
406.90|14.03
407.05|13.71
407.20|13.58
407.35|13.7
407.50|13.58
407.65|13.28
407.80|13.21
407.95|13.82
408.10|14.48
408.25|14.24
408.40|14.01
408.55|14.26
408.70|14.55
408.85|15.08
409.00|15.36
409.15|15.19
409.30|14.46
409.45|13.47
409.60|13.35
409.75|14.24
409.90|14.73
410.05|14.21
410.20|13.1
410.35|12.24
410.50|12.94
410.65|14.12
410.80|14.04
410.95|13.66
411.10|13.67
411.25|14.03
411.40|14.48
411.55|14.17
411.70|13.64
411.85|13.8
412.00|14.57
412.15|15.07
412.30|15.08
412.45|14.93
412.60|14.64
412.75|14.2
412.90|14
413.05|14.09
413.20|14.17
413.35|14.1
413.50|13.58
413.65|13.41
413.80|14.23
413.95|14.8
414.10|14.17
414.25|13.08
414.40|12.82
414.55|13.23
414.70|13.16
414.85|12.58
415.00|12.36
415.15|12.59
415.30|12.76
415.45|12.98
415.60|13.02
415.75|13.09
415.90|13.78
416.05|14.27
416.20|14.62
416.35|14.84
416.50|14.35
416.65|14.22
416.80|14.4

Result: 416.05 nm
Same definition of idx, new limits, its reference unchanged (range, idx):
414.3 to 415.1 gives 415.00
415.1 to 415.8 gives 415.15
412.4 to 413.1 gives 412.90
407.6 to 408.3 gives 407.80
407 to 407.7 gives 407.65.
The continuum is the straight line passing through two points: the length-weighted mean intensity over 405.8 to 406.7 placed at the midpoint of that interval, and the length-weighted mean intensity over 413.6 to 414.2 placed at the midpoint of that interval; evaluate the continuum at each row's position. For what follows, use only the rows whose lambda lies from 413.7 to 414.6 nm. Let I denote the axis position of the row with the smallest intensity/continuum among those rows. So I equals 414.40 nm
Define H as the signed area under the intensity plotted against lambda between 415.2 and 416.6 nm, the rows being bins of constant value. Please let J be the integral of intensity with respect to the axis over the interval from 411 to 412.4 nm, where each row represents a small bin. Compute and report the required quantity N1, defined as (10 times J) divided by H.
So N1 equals 10.4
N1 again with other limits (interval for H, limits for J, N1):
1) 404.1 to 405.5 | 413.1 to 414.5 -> 10.6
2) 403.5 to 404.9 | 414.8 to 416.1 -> 9.0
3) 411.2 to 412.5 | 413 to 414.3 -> 9.7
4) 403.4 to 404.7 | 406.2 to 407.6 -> 11.0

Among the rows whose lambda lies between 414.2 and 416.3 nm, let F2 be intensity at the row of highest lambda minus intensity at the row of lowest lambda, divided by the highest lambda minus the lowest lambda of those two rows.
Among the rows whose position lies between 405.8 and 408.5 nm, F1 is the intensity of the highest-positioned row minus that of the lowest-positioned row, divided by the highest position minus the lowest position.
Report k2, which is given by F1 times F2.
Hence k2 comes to 0.09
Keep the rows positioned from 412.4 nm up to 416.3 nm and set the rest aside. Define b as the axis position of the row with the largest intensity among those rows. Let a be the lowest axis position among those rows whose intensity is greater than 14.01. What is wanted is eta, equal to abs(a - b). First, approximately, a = 412.45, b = 412.45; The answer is 0.00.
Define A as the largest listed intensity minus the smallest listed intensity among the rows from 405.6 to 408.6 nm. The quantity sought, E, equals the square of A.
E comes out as 1.6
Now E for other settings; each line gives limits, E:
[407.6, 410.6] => 9.7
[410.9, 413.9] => 2.8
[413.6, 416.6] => 6.2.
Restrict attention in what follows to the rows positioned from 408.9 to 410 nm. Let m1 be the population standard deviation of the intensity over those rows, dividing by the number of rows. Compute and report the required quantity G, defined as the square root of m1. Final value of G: 0.85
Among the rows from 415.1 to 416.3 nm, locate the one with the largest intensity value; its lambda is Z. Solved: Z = 416.20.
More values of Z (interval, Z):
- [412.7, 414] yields 413.95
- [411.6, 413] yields 412.30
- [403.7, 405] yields 403.75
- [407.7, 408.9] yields 408.85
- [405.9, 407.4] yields 406.45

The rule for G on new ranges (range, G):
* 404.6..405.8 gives 0.94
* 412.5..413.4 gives 0.45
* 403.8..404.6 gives 1.25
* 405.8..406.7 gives 0.53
